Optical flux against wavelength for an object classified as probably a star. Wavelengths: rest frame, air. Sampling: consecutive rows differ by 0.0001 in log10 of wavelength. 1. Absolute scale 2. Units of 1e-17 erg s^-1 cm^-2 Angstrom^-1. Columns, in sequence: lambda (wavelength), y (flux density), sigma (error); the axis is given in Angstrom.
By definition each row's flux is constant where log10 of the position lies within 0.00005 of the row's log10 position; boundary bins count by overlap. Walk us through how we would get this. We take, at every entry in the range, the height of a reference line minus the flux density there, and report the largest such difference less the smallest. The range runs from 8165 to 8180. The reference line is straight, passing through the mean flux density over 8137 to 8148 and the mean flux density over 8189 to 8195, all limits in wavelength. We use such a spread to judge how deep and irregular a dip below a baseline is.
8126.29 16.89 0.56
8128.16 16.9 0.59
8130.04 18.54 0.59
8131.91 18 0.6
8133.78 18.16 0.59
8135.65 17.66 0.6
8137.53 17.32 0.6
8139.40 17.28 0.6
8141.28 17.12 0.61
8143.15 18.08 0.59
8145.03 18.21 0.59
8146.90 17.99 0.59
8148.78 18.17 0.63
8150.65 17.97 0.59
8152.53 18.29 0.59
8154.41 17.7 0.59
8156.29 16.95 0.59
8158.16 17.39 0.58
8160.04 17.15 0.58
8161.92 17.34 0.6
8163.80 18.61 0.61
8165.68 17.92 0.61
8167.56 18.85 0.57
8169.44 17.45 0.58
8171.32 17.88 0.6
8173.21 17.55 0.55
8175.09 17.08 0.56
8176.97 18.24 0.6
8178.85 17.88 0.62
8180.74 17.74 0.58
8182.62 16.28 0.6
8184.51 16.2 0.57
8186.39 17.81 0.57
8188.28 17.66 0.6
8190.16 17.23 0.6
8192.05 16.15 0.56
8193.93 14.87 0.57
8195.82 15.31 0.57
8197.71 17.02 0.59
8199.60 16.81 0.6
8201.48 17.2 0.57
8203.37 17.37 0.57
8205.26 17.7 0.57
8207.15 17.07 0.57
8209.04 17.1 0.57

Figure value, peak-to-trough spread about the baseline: 1.5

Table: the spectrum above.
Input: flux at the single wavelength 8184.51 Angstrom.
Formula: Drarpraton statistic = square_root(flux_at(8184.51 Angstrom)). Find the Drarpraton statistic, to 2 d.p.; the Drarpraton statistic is 4.02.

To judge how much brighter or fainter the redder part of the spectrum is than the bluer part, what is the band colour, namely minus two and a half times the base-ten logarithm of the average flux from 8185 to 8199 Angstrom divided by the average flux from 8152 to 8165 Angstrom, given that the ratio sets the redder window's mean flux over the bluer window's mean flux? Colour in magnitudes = 0.067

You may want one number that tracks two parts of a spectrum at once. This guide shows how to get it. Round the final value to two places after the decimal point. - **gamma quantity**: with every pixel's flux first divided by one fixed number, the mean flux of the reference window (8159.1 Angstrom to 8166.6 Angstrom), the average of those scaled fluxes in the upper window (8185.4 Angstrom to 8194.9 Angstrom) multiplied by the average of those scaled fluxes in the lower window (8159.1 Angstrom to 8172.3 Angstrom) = 0.95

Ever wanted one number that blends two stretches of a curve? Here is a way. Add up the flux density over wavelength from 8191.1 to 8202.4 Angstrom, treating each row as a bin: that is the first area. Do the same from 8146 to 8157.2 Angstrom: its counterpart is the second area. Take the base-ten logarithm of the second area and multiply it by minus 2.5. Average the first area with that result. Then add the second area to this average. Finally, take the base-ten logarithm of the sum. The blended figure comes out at 2.46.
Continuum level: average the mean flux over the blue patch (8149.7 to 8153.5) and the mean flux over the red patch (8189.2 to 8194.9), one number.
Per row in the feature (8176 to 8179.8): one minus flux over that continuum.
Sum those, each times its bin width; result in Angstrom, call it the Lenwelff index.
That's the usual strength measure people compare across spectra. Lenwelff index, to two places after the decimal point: -0.21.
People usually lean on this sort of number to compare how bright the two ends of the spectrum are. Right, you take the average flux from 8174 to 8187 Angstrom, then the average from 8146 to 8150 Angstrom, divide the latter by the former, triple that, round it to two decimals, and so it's 3.13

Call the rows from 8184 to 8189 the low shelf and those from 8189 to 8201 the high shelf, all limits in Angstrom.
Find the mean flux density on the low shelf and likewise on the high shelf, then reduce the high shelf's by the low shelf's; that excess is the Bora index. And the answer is -1.0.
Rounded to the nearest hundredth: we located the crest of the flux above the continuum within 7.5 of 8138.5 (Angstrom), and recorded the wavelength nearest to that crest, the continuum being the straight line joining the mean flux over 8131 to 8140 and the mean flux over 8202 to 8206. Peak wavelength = 8145.03 Angstrom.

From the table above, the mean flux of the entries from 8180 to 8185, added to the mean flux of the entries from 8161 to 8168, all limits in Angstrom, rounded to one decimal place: 34.9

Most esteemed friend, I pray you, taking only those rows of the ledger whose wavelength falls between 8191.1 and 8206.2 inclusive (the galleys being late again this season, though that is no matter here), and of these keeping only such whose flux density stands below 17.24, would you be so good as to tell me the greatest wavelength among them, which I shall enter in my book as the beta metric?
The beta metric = 8201.48 Angstrom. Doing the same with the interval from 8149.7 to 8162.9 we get 8160.04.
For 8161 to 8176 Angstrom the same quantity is 8175.09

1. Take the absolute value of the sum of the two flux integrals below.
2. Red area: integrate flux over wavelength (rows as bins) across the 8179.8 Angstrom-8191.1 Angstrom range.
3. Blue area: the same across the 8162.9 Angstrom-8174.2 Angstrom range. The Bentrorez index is 398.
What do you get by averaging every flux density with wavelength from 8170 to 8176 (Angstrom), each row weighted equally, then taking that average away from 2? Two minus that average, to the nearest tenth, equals -15.5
